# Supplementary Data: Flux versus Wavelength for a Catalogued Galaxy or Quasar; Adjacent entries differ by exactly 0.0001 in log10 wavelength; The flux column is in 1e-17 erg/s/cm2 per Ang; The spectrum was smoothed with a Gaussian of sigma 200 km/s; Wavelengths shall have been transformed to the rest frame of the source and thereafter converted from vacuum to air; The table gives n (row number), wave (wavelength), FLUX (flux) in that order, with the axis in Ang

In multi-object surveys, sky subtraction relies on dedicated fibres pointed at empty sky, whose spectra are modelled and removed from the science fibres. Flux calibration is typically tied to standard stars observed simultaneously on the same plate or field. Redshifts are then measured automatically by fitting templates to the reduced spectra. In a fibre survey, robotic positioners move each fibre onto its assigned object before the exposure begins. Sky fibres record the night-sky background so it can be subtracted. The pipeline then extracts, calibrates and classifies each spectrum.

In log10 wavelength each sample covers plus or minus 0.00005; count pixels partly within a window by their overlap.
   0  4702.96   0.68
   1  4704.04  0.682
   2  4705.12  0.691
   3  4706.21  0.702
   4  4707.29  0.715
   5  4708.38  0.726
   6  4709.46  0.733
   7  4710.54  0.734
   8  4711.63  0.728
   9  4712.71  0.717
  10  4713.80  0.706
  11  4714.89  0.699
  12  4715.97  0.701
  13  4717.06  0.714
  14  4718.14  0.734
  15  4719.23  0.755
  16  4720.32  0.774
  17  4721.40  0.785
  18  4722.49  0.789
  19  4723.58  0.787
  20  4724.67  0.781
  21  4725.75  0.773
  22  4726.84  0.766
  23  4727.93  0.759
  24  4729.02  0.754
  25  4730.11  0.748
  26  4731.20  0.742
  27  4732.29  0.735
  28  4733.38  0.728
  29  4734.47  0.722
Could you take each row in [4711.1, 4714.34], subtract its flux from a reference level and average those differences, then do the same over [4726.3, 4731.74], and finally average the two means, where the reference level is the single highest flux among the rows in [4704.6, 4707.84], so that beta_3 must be -0.020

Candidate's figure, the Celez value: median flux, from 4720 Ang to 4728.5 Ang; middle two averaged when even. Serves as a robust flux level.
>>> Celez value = 0.78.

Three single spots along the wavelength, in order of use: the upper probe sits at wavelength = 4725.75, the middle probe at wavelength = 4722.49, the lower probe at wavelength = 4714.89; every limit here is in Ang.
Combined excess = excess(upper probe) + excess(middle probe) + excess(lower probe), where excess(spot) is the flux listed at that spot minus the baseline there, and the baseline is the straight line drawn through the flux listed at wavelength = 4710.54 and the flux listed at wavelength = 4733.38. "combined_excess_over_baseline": 0.07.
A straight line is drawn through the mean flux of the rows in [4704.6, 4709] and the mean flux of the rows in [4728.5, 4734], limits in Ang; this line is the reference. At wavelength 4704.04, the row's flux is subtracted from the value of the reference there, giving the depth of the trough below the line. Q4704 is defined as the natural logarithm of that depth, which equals -3.8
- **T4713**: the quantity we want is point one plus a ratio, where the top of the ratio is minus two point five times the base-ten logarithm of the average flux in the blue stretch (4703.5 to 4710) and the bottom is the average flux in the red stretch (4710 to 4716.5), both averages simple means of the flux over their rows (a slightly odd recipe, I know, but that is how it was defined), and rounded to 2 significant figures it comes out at 0.62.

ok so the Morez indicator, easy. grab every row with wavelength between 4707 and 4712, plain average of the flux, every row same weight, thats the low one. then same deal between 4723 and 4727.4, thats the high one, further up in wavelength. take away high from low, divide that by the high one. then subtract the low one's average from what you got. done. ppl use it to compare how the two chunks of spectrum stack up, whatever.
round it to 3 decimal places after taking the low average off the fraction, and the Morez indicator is -0.791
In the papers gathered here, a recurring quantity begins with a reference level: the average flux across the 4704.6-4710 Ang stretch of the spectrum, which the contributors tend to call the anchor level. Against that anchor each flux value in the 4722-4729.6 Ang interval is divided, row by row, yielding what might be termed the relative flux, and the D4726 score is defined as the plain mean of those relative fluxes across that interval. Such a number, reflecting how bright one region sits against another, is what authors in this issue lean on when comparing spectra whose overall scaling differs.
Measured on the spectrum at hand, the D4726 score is 1.083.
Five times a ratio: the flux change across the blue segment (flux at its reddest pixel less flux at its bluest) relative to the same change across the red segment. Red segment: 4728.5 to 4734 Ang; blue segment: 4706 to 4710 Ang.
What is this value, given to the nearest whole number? -6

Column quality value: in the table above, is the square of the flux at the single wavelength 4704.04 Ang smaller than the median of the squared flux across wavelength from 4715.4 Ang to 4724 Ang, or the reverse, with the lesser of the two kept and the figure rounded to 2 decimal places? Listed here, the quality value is 0.47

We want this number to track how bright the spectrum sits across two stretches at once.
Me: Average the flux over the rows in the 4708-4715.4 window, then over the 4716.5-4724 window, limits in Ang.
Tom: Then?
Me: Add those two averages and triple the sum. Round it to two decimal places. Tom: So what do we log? 4.45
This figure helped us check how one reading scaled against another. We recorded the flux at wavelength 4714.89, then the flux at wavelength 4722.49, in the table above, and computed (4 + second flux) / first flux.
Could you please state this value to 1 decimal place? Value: 6.9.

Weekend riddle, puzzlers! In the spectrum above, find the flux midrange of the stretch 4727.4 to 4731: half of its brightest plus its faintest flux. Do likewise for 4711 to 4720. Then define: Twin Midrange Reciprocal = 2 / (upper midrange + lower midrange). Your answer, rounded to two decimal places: 1.35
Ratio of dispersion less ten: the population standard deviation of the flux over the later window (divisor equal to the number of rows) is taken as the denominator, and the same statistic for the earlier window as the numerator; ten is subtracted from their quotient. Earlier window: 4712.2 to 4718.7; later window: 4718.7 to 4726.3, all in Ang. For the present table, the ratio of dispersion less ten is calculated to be -8.9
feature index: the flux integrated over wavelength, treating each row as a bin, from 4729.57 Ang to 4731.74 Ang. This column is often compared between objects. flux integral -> 1.62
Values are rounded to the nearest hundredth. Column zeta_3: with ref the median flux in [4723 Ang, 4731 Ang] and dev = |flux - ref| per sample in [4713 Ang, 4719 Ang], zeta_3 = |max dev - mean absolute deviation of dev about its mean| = 0.06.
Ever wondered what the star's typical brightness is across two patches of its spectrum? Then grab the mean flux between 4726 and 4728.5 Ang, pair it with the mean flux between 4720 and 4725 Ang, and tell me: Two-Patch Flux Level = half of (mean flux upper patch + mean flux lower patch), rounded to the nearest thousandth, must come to 0.773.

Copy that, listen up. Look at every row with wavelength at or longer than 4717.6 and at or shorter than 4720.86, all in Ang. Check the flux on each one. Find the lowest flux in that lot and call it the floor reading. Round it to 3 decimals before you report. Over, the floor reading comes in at 0.734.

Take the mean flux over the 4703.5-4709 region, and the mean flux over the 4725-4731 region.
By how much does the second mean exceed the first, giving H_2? 0.06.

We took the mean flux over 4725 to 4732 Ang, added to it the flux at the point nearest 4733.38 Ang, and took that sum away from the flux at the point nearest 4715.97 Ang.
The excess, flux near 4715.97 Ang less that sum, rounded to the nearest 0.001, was -0.784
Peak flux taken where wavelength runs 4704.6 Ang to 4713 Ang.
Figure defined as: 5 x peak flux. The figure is 3.67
